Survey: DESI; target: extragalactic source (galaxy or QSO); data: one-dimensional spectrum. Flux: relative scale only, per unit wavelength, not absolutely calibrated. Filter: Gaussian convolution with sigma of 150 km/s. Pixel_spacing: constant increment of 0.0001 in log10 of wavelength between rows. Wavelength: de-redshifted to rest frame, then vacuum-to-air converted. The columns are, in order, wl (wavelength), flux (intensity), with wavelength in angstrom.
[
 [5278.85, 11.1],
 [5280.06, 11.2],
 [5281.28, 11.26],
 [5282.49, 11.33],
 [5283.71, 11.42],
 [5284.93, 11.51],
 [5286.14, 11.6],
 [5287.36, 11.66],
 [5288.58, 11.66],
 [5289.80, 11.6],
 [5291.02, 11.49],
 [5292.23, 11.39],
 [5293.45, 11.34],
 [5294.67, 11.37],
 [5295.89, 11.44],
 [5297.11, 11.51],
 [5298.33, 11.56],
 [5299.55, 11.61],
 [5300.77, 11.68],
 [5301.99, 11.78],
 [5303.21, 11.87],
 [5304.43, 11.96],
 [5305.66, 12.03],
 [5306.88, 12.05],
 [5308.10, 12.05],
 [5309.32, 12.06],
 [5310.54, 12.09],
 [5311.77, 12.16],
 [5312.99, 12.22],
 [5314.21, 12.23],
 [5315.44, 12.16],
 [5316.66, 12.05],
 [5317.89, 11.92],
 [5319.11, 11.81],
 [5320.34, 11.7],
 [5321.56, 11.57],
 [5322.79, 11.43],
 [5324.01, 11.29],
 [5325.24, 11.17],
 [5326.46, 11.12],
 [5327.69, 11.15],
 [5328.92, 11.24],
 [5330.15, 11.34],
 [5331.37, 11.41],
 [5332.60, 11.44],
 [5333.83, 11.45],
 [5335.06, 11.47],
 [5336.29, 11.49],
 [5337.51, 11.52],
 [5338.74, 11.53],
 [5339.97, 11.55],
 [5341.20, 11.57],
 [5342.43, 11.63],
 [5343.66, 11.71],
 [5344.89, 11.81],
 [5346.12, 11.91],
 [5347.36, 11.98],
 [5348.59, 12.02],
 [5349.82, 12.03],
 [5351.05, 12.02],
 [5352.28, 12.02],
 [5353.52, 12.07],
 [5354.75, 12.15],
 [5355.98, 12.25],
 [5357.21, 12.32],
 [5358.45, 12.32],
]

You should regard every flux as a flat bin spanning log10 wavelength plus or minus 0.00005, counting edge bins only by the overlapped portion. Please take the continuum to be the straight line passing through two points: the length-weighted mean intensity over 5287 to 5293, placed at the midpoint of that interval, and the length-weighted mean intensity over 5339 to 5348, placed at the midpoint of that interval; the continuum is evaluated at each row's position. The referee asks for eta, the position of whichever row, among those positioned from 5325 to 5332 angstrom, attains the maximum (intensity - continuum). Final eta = 5331.37 angstrom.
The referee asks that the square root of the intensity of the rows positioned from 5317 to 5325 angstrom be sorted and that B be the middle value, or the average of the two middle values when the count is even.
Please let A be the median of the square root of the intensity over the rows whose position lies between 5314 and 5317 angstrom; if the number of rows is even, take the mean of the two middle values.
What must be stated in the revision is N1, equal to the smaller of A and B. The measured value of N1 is 3.41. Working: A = 3.49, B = 3.41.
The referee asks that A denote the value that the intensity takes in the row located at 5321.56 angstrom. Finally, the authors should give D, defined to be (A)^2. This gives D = 134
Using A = 11.57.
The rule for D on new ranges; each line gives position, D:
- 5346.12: 142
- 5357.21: 152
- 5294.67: 129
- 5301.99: 139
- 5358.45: 152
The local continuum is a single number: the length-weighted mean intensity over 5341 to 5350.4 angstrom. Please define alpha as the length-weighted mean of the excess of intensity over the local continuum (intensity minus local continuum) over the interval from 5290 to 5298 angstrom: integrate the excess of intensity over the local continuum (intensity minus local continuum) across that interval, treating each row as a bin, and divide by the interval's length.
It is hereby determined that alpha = -0.4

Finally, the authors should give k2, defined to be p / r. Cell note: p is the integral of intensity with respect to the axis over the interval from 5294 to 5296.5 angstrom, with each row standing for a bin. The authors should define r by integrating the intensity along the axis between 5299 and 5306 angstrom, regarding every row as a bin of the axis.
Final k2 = 0.34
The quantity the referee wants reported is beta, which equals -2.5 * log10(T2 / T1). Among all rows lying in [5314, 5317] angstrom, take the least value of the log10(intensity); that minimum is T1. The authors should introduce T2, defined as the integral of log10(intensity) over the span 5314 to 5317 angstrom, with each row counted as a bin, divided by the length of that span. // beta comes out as -0.0026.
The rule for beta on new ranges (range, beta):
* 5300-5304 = -0.0046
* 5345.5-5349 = 0.0000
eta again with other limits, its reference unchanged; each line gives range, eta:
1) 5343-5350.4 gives 5349.82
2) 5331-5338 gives 5337.51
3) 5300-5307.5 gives 5306.88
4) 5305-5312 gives 5311.77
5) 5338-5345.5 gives 5344.89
